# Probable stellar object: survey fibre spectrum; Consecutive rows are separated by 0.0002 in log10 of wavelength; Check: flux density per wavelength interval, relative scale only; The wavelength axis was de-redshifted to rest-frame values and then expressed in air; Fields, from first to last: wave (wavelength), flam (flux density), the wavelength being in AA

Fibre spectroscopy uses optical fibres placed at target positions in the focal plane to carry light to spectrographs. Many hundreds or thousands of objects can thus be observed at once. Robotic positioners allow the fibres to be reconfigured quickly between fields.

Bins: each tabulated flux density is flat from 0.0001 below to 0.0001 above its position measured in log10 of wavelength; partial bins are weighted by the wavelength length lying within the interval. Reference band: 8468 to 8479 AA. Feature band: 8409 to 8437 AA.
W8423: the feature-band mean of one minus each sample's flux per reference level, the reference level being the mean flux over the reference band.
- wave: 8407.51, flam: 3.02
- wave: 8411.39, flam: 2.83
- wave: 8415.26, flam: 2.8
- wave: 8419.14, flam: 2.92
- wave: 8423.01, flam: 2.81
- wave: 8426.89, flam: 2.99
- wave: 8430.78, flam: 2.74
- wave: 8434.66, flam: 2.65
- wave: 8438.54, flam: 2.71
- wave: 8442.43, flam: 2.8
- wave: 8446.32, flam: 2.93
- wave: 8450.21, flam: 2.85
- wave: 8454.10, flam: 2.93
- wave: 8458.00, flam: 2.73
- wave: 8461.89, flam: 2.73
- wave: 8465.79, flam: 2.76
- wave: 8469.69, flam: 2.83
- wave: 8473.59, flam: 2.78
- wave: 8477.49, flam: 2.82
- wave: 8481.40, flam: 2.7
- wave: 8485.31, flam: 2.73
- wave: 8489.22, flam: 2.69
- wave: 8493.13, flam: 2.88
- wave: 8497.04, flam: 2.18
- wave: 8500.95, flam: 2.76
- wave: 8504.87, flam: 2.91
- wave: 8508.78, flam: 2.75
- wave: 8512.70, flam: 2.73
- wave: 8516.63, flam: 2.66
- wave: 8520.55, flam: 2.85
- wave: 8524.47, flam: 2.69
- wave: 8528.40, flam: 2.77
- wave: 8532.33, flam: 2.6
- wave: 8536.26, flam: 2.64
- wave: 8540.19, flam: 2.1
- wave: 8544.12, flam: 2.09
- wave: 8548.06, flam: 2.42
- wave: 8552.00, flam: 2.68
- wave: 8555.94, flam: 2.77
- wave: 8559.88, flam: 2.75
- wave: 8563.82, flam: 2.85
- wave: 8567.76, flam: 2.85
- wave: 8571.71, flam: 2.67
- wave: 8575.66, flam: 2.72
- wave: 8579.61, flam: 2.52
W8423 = -0.004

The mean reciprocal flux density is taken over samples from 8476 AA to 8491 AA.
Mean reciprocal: 0.366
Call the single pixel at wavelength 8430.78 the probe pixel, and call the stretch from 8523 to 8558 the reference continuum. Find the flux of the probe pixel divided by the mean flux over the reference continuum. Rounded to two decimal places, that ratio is 1.08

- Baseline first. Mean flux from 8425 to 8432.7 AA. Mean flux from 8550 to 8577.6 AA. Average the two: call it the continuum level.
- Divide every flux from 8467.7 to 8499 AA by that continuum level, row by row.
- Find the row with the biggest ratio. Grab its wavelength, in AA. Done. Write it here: 8493.13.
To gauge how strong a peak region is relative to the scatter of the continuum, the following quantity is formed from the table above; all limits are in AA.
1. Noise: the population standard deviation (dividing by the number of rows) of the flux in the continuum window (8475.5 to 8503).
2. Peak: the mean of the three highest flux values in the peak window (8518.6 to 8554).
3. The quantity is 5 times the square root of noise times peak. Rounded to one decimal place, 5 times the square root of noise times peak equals 3.8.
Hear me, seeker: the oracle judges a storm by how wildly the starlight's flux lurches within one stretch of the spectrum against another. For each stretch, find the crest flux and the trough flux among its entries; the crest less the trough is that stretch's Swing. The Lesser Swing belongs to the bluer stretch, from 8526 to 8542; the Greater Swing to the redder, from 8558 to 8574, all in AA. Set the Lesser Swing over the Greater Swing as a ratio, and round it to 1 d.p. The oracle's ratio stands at 3.7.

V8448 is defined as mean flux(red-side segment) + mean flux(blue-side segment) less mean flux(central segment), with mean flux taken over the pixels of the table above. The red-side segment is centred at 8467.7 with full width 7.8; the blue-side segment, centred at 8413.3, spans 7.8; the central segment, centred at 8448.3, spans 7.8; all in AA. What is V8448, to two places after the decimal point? 2.72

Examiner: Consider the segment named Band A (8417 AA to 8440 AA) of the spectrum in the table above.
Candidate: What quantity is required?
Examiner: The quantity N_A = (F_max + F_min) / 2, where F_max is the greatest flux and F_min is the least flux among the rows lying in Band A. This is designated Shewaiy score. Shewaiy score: 2.82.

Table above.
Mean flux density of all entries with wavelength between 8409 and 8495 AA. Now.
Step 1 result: 2.80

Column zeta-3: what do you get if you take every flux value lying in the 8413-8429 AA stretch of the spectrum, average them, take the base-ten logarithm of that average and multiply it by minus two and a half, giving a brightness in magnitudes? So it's -1.15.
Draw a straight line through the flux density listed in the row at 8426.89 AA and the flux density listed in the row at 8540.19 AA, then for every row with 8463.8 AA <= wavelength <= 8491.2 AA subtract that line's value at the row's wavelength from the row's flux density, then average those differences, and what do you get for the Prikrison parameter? 0.2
